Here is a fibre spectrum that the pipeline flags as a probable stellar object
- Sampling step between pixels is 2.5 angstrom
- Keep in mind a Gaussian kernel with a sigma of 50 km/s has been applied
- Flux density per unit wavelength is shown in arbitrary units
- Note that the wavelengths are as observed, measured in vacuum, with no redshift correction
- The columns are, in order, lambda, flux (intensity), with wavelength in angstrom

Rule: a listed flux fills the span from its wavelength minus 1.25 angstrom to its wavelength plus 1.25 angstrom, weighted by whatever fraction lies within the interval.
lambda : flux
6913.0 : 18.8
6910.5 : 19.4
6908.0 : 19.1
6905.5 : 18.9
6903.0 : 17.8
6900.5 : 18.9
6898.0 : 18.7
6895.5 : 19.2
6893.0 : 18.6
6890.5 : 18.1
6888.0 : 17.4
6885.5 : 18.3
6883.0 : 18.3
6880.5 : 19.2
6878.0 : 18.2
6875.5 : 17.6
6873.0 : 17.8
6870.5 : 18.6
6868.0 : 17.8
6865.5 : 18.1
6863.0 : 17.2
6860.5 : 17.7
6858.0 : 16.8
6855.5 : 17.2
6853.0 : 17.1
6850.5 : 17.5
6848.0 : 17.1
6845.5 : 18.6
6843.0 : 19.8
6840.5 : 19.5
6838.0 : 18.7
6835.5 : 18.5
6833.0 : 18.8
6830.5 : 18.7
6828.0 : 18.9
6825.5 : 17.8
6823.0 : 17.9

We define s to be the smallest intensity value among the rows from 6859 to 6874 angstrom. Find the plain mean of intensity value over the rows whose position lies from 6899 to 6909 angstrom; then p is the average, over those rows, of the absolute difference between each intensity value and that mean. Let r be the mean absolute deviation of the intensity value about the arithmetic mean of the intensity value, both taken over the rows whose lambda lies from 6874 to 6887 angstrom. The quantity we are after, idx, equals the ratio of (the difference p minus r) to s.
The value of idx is 0.005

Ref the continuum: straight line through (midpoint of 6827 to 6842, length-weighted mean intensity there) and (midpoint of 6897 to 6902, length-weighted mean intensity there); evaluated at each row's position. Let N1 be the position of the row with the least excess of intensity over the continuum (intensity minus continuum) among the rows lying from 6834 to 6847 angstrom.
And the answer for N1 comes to 6835.5 angstrom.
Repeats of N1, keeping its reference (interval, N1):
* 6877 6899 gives 6888.0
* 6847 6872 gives 6858.0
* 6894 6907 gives 6903.0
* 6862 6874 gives 6863.0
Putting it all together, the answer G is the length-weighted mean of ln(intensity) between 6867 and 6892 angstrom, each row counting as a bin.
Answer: 2.90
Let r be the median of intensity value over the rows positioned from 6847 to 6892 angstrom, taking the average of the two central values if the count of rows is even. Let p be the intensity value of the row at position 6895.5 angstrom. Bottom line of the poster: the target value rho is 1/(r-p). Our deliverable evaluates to -0.7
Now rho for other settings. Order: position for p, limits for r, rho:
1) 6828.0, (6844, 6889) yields -0.9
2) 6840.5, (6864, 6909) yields -0.8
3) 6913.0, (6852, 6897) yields -1.2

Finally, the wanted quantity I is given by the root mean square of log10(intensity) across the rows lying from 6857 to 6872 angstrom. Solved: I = 1.25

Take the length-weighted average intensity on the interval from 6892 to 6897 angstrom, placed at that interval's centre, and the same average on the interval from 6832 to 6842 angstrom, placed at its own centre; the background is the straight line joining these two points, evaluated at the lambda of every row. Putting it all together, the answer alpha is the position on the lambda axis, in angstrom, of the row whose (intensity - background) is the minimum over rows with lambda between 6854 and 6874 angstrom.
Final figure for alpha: 6858.0 angstrom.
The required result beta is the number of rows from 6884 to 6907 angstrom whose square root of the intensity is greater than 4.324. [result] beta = 4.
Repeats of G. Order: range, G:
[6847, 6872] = 2.86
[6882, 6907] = 2.91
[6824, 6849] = 2.92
